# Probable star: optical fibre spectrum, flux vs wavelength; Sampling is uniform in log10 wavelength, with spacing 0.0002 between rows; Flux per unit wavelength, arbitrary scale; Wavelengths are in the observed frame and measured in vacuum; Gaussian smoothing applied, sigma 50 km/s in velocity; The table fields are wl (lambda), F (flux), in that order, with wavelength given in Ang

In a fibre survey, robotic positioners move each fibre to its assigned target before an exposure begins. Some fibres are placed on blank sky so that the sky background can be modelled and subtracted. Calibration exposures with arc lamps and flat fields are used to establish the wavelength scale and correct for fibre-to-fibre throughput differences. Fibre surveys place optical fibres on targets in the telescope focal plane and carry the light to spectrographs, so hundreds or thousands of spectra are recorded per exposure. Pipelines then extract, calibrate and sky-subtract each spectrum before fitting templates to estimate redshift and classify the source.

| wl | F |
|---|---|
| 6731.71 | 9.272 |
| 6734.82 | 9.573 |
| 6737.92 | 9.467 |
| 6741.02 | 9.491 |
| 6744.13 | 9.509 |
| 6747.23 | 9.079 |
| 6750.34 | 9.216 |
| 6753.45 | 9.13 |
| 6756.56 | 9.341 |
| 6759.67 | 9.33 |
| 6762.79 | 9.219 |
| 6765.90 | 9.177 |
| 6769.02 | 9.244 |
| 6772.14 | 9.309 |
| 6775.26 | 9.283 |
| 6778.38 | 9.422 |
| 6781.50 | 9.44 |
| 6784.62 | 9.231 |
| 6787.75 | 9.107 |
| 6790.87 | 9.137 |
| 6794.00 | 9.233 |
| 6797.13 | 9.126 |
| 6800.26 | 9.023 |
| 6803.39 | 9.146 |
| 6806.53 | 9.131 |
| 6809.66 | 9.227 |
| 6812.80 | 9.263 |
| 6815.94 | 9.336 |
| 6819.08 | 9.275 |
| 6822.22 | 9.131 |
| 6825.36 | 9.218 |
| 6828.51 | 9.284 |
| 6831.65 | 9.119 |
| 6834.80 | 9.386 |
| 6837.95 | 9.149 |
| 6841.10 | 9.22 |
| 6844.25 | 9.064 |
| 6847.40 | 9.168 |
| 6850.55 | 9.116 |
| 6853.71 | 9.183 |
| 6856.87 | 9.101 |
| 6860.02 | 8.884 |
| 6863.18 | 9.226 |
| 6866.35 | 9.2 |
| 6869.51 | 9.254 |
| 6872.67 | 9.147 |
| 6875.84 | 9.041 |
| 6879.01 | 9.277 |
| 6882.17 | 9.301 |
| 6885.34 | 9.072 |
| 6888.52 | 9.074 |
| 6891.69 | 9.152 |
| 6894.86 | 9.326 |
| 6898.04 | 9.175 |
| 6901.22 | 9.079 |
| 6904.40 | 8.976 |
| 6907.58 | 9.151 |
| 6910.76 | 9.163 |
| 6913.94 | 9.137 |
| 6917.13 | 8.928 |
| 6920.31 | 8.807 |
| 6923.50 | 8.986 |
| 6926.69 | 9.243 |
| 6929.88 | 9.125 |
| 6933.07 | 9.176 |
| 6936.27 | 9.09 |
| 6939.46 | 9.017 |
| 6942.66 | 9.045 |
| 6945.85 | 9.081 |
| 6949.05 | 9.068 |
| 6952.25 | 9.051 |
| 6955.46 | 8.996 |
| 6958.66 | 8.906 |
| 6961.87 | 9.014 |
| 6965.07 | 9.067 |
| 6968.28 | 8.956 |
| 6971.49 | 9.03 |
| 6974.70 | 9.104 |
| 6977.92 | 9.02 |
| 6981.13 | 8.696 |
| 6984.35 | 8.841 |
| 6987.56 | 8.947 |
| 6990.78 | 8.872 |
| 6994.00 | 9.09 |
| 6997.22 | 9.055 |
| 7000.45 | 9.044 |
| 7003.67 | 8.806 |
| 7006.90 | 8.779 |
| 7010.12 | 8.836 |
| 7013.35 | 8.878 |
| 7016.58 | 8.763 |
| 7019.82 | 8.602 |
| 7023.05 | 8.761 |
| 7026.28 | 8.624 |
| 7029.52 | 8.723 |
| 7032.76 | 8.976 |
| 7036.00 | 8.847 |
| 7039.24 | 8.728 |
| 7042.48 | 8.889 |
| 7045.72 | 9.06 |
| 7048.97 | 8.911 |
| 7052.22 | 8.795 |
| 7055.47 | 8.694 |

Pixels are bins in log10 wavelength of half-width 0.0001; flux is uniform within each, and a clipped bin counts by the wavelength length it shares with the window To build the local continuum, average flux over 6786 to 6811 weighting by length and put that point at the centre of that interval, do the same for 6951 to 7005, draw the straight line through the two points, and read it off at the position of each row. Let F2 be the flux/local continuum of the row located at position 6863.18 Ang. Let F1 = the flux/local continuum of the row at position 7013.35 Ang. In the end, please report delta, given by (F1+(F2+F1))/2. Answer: 1.50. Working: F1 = 0.99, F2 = 1.02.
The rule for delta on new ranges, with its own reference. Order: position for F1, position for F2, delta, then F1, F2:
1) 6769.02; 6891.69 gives 1.51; 1.01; 1.01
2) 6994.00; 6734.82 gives 1.54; 1.02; 1.04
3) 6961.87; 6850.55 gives 1.50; 1.00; 1.00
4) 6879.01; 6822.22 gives 1.52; 1.02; 1.00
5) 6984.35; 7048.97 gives 1.49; 0.99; 1.00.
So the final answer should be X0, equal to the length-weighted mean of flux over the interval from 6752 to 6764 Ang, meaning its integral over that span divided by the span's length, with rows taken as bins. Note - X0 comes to 9.25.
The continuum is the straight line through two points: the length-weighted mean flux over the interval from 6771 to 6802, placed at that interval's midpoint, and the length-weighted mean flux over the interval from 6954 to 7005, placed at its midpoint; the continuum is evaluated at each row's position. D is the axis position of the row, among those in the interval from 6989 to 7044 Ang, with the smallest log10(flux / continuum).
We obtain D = 7019.82 Ang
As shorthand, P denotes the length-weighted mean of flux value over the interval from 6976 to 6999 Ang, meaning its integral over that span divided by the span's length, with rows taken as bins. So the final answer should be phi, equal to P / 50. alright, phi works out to 0.1786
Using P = 8.93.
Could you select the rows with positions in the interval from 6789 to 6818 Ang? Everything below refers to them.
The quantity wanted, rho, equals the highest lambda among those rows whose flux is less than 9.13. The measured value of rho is 6800.26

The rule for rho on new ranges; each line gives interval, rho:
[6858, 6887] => 6885.34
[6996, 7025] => 7023.05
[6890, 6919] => 6917.13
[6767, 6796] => 6787.75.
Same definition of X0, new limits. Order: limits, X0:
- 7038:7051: 8.90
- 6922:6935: 9.13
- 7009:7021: 8.77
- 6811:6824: 9.25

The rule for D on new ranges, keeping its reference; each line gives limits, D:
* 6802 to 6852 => 6844.25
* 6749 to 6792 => 6753.45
